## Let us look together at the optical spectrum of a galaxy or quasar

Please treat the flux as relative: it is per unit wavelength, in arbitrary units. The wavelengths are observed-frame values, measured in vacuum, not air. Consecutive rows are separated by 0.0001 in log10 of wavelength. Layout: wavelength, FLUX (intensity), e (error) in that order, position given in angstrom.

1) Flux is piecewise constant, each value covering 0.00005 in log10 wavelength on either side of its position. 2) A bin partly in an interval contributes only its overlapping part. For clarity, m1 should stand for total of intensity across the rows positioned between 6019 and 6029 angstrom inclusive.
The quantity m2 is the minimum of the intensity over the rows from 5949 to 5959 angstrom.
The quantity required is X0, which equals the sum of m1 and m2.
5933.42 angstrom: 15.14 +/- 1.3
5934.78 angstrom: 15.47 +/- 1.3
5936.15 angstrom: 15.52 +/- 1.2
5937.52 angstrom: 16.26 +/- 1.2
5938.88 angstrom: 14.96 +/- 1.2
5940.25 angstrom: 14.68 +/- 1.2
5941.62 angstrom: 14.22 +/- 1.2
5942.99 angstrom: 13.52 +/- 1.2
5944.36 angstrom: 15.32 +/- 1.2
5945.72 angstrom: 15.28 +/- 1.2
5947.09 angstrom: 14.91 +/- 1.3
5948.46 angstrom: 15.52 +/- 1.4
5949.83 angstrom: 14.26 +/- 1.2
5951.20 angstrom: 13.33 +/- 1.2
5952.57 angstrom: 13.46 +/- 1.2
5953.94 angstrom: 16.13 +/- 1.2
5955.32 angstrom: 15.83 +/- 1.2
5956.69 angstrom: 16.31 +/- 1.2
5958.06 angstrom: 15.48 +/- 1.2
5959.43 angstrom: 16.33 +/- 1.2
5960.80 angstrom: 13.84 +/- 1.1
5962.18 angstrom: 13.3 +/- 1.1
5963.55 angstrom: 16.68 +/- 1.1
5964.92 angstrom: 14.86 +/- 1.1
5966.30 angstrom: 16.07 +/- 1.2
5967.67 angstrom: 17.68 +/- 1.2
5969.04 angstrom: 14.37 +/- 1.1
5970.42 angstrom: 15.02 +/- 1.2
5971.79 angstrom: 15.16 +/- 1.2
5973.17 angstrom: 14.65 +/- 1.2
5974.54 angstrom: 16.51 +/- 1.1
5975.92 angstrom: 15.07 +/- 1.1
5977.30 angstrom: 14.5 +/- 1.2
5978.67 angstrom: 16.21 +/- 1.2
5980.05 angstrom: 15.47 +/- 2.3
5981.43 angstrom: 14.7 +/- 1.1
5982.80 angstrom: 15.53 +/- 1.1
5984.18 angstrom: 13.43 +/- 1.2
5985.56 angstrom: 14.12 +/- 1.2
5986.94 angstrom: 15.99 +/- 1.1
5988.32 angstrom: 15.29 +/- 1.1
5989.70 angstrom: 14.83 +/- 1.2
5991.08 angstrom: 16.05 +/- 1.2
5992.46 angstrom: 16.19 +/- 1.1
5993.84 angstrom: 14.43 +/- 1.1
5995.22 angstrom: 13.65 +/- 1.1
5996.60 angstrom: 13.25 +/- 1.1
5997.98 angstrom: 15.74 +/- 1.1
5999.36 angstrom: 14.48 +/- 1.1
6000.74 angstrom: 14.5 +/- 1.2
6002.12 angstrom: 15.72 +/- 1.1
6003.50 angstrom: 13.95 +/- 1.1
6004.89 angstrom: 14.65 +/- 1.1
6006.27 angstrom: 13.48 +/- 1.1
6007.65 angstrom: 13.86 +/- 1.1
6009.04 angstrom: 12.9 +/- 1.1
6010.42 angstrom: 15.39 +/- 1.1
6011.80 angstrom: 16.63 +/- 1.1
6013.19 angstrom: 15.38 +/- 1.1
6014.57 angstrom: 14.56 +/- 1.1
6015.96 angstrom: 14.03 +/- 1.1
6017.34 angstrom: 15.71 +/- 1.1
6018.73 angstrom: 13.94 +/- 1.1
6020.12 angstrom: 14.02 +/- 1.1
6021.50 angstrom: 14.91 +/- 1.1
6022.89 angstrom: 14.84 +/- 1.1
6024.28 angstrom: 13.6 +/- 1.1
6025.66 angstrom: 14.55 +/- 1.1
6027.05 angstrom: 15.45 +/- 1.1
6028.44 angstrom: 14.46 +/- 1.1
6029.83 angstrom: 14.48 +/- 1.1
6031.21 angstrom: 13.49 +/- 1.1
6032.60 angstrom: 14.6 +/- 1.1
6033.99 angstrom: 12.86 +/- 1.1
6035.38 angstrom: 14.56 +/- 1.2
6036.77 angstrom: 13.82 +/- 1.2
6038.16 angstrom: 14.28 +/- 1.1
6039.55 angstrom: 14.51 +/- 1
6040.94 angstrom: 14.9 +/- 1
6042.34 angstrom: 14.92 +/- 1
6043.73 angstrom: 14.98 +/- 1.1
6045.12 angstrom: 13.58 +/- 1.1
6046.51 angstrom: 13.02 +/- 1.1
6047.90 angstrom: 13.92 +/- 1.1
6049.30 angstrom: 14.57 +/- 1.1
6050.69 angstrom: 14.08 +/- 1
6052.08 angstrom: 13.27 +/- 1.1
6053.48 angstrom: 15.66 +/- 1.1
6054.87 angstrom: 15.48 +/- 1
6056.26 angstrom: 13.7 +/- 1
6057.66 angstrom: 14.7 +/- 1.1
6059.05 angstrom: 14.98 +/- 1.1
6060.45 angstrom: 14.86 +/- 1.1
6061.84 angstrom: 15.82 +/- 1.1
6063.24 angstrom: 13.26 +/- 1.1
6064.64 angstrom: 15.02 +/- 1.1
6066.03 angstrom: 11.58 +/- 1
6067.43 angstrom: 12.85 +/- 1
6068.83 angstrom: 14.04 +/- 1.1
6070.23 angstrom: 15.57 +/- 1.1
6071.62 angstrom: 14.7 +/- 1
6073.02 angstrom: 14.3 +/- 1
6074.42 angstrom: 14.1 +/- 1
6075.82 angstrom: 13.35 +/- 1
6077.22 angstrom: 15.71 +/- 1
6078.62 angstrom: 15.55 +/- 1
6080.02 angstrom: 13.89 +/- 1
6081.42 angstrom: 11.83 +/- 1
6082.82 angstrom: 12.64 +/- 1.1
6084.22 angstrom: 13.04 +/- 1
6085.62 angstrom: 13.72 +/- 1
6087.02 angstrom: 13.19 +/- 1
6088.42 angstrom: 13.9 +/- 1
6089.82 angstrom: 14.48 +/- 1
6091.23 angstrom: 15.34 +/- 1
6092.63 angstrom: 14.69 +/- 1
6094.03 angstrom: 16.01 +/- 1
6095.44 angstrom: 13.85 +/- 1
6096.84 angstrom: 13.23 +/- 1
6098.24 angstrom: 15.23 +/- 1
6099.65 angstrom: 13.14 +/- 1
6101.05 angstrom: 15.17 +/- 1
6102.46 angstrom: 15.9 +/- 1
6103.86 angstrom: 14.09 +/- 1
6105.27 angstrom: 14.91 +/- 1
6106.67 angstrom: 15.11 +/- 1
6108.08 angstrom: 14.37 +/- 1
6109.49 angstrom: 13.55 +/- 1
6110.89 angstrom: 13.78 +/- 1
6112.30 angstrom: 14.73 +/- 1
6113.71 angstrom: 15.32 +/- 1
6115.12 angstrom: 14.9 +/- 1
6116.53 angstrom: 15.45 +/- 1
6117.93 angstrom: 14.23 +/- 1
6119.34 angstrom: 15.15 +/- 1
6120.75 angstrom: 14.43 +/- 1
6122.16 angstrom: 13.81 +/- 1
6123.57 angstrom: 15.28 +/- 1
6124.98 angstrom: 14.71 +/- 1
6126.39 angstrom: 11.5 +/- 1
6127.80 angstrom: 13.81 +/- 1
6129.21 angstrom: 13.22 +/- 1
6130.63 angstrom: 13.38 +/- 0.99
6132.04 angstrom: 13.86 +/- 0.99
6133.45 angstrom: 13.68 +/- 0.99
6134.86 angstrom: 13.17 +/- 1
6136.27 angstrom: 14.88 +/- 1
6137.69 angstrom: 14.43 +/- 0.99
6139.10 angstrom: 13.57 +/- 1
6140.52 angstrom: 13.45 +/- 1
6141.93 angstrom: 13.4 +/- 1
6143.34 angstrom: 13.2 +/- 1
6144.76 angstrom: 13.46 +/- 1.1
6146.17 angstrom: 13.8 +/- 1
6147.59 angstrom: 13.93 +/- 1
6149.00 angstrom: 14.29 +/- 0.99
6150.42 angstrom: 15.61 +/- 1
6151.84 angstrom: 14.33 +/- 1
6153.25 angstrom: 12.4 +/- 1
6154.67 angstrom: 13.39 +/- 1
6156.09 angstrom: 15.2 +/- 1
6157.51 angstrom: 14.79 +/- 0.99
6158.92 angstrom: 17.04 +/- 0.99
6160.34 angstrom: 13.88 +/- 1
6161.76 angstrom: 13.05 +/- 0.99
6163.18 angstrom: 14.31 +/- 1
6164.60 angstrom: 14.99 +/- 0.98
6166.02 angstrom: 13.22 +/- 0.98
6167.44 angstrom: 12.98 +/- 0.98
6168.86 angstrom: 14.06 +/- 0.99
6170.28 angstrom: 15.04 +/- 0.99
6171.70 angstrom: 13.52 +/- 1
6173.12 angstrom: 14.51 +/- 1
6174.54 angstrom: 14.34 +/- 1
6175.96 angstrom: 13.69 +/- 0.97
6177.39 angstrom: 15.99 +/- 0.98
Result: 115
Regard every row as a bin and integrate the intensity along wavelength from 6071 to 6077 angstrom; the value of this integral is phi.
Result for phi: 85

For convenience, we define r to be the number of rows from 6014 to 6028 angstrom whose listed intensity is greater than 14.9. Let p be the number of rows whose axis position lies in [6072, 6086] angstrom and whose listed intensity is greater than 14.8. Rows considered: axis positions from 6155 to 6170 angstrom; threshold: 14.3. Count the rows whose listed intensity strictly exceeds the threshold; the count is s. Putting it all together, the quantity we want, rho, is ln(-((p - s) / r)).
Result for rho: 0.0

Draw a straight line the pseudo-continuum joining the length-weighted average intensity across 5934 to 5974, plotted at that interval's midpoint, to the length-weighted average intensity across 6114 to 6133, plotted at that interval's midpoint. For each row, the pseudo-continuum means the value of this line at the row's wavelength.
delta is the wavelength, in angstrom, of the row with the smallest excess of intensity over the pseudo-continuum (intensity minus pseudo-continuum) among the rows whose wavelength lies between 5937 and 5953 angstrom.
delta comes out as 5951.20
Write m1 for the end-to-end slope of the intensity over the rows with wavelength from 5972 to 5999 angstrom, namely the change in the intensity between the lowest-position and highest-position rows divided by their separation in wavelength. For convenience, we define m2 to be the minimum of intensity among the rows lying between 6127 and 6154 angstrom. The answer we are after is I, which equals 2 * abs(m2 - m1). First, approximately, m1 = 0.04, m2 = 12.4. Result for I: 24.7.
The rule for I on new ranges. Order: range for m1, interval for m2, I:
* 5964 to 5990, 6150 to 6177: 24.8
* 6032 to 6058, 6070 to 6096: 23.7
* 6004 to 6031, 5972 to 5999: 26.5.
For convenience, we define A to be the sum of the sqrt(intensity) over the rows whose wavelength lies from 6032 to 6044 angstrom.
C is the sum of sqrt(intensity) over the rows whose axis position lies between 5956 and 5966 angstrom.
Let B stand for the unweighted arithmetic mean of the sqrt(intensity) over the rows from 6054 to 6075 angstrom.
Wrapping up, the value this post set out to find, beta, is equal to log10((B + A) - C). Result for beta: 1.0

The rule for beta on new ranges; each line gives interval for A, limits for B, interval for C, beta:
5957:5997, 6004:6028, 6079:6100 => 1.8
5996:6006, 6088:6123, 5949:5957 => 0.9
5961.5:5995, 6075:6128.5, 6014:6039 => 1.5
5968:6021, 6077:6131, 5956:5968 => 2.1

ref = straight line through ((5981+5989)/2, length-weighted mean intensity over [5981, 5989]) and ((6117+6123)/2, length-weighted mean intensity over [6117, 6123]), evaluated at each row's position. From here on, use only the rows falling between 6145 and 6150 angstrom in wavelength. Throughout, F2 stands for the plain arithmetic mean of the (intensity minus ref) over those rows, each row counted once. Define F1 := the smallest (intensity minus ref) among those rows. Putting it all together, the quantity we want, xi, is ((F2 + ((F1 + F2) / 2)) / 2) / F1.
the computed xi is 0.7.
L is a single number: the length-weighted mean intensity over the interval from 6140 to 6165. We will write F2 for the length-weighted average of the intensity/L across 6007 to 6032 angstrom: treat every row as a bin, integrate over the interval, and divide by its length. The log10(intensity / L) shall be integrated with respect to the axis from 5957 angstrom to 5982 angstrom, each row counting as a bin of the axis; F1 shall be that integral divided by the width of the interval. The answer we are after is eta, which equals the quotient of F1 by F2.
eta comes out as 0.034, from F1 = 0.035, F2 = 1.031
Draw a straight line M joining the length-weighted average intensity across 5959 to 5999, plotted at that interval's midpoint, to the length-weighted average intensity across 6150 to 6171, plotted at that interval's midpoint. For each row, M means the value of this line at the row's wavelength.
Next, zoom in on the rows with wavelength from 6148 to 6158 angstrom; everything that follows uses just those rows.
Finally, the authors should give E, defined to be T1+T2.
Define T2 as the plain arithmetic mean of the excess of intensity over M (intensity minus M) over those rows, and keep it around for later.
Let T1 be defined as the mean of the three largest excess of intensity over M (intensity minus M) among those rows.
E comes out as 0.9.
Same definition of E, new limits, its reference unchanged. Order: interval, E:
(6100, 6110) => 1.1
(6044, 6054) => -0.8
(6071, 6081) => 0.5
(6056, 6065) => 0.4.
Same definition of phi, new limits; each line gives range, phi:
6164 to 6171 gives 98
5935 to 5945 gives 149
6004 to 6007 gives 42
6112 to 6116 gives 60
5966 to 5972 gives 94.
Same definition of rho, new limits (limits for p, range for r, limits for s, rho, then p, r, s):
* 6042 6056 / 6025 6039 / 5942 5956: 0.7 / 4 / 1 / 6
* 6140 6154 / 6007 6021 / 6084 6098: -0.3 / 1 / 4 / 4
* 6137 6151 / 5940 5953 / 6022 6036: 0.4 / 1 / 4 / 7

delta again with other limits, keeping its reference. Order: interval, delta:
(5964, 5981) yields 5969.04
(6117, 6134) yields 6126.39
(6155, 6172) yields 6167.44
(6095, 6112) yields 6099.65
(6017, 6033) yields 6031.21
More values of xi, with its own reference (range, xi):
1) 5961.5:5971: 0.0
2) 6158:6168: 0.3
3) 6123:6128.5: 0.4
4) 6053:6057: 0.0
